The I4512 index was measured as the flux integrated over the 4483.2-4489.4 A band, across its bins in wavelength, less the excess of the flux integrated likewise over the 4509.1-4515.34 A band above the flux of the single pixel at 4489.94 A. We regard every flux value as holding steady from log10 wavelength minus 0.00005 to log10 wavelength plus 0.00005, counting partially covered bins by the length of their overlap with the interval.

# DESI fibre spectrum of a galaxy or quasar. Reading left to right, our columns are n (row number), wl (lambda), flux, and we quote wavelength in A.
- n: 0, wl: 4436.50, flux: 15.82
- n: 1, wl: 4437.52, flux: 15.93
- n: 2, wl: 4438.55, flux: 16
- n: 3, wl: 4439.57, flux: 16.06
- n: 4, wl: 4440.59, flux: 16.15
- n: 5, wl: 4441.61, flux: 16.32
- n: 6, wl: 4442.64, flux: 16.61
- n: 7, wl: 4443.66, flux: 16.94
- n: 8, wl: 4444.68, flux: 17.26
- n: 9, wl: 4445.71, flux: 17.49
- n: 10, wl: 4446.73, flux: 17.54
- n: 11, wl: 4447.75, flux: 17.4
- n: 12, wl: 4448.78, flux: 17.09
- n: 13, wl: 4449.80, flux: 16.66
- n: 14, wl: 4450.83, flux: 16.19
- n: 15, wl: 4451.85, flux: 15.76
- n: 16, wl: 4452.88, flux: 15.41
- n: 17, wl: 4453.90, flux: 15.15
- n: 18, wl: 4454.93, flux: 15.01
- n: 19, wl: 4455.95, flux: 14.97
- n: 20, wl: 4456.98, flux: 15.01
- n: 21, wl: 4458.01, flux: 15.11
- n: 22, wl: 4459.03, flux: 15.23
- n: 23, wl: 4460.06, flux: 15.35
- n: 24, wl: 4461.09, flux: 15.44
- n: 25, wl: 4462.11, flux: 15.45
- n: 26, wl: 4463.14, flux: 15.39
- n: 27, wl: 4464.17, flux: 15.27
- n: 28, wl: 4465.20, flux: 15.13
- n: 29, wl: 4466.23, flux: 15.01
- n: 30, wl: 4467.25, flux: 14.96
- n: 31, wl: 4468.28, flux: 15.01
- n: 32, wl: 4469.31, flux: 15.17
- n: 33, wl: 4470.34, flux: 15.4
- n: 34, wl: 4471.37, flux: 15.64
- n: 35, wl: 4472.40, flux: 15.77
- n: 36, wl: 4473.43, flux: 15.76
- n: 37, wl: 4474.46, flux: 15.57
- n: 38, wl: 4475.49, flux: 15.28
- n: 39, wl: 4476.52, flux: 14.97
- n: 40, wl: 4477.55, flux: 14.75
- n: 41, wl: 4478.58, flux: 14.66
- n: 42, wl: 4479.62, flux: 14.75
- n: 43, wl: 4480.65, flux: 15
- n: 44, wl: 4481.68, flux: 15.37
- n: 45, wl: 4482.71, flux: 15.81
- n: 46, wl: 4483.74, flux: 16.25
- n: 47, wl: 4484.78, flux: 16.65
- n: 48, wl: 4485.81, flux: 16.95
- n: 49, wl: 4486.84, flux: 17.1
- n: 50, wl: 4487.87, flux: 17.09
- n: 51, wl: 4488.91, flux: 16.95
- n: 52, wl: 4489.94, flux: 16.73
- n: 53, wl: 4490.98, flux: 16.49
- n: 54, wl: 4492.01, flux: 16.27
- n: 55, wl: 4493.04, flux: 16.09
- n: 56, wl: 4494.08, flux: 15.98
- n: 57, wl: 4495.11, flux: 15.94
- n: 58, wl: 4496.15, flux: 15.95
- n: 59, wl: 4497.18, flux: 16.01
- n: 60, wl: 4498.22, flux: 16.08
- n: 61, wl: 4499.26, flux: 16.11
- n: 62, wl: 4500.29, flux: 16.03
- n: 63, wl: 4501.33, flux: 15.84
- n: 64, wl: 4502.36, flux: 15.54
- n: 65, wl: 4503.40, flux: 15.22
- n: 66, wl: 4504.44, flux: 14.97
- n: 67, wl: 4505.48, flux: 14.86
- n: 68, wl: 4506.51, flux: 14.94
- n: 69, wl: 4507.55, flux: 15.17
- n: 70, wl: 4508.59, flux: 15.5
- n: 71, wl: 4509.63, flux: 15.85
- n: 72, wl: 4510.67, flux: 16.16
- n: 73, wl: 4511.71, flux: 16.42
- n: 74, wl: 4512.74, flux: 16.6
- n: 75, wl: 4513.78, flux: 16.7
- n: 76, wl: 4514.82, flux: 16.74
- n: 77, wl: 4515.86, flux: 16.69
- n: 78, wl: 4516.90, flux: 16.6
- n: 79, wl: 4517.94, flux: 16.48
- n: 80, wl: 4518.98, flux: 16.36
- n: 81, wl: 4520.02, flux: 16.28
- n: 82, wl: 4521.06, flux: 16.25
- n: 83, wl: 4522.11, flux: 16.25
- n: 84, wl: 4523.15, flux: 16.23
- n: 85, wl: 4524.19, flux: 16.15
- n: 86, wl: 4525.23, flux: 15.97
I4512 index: 19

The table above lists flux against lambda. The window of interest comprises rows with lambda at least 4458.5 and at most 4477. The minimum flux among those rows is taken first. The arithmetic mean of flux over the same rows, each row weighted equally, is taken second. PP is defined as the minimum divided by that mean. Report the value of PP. 0.976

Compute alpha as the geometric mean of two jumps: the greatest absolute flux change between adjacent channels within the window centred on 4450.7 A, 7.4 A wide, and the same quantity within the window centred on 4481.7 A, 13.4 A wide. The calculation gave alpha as 0.45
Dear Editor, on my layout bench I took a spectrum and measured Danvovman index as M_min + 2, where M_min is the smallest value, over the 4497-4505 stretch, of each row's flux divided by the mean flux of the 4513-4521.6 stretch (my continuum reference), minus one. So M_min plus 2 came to 1.91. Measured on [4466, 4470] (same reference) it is 1.91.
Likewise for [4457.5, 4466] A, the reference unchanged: 1.92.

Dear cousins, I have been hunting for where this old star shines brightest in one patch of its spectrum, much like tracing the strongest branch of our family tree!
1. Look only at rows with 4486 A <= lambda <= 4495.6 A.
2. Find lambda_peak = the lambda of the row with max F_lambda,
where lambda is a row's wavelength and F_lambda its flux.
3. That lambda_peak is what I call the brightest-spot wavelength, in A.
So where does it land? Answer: 4486.84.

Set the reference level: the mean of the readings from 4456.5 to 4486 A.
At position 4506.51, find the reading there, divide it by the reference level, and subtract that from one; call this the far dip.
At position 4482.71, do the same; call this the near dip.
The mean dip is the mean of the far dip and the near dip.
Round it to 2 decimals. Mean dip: 0.00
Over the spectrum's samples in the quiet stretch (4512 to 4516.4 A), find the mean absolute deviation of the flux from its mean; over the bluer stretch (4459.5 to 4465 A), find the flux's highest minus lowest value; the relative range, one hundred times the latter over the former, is 436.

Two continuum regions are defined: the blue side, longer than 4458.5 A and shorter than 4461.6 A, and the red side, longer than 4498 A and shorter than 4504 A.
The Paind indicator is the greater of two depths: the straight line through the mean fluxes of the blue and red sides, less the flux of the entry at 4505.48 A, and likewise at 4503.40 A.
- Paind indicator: 1.0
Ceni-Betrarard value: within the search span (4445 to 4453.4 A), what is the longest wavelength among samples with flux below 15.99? 4452.88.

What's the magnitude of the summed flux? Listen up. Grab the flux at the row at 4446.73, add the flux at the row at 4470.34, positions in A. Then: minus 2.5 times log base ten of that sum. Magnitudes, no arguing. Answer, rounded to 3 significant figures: -3.79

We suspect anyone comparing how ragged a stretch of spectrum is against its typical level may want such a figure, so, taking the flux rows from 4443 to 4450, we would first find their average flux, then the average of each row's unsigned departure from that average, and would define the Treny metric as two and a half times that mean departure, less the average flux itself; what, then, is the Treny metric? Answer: -16.6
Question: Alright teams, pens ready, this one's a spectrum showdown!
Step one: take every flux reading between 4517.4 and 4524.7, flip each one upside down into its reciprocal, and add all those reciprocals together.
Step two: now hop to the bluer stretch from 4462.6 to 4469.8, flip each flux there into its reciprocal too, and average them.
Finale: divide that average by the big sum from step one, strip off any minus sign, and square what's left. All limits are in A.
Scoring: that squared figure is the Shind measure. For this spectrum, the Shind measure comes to 0.0236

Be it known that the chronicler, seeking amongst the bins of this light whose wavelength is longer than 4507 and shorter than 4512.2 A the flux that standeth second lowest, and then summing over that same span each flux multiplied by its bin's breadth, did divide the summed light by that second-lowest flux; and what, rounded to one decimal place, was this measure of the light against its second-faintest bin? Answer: 5.3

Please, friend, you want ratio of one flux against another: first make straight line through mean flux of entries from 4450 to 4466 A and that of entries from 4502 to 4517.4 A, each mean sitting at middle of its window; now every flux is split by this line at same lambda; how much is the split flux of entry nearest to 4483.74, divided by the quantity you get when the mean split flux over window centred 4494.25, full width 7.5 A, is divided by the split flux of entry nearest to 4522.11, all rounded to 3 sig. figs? 1.03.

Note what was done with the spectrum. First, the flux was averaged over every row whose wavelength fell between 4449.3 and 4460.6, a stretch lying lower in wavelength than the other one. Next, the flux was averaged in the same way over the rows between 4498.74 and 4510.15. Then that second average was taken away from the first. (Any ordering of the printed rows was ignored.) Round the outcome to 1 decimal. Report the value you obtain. 0.0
